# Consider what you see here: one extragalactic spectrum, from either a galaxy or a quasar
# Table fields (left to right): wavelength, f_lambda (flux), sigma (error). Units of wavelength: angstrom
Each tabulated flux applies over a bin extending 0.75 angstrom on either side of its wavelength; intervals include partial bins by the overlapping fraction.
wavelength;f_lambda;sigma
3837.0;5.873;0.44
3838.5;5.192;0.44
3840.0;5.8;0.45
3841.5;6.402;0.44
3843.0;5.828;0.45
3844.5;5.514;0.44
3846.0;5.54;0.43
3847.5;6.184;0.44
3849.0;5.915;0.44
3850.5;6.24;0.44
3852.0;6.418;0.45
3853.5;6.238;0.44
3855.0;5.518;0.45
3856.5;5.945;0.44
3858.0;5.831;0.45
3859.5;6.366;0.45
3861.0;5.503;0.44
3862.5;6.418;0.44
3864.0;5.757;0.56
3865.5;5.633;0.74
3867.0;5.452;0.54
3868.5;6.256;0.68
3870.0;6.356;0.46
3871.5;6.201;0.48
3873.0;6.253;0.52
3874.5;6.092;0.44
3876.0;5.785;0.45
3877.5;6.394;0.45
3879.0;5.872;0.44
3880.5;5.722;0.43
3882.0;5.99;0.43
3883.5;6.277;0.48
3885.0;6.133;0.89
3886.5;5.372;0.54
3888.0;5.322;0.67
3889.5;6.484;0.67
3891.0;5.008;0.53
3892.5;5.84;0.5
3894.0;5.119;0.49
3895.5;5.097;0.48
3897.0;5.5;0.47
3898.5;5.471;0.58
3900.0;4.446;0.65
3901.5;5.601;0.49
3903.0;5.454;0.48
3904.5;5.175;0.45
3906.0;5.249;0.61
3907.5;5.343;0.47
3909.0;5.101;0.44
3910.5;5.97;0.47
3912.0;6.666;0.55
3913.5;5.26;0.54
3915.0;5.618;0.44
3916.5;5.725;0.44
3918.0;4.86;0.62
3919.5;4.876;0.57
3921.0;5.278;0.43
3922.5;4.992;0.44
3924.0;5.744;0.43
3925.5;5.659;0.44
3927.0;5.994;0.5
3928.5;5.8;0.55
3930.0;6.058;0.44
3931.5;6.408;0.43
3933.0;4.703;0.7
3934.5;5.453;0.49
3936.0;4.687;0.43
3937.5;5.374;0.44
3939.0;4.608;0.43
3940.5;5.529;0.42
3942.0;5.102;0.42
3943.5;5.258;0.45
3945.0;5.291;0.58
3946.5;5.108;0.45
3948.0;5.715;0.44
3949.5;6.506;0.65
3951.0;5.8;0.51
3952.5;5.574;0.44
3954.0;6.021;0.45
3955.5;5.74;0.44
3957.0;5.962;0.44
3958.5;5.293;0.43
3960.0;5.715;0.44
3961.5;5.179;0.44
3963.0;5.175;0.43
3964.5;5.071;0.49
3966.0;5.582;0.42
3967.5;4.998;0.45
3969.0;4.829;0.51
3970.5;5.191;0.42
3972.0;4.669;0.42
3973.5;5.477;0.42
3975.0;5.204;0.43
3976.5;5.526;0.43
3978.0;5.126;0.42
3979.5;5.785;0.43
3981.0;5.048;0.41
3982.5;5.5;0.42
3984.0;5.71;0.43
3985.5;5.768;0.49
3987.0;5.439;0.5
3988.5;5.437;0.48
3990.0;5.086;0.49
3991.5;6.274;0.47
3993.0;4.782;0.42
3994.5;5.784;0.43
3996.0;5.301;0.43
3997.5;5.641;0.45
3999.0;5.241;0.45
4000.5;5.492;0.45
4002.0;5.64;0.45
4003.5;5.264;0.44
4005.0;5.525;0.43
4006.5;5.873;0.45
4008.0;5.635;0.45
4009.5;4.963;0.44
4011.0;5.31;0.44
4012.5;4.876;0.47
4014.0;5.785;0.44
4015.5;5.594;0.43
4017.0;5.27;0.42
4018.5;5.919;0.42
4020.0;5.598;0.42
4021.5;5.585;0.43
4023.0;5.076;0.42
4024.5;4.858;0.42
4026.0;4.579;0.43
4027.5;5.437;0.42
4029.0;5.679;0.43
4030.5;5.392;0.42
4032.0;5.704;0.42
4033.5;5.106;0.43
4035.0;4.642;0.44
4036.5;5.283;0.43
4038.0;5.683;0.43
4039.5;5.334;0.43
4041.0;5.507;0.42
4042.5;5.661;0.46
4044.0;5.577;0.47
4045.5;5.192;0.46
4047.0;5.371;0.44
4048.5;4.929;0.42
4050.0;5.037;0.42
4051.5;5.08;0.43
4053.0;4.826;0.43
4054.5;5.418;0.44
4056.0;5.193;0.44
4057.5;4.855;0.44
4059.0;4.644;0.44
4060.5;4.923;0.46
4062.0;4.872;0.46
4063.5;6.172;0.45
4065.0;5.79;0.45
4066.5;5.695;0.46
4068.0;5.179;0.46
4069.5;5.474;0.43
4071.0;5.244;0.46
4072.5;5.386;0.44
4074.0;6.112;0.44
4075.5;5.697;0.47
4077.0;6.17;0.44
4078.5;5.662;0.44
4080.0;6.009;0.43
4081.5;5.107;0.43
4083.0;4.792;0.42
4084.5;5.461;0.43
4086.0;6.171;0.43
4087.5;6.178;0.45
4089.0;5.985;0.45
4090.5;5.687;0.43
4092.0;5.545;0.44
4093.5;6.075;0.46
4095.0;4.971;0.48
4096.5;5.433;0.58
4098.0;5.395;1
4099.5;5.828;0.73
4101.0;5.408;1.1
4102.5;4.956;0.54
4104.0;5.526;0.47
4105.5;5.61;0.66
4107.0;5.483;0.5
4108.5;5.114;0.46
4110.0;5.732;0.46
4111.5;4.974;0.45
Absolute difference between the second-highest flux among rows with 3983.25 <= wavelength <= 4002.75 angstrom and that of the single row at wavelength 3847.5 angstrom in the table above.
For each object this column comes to 0.40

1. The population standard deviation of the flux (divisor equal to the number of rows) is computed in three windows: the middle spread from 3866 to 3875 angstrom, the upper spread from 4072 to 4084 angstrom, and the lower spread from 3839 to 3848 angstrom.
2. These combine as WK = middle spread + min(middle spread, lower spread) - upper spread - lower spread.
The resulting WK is -0.18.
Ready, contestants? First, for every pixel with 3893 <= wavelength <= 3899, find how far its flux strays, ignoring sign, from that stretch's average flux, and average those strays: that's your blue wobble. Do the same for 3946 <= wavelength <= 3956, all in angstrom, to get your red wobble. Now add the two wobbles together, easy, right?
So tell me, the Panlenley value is 0.470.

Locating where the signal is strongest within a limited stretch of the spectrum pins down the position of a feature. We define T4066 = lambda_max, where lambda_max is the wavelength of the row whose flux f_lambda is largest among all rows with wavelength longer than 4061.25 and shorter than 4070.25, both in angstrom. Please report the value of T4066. 4063.5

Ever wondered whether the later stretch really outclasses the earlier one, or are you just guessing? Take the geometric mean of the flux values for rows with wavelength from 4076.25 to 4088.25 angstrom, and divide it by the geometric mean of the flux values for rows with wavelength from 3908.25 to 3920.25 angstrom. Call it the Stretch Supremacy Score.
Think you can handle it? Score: 1.03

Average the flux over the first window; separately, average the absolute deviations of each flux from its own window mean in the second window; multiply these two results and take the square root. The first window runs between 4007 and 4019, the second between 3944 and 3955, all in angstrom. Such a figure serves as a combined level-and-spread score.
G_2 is 1.35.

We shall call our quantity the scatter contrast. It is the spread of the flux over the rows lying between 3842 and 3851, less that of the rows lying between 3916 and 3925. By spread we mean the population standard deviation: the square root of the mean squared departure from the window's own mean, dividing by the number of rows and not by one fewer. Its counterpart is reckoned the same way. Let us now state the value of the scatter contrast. -0.09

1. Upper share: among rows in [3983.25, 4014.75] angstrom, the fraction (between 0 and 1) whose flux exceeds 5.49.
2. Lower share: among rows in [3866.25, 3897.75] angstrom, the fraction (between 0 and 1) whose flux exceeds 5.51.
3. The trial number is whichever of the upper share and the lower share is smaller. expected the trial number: 0.52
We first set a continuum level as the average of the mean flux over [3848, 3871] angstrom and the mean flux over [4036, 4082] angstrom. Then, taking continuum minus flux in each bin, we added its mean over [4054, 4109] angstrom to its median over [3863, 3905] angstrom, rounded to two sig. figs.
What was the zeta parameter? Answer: 0.15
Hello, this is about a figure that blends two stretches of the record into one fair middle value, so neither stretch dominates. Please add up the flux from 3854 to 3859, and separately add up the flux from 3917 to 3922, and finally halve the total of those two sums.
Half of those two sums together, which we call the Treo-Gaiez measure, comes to 16.2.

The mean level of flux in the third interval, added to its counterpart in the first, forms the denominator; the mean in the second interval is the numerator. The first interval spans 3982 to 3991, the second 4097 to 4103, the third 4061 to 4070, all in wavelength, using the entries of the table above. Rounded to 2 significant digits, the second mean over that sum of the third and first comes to 0.49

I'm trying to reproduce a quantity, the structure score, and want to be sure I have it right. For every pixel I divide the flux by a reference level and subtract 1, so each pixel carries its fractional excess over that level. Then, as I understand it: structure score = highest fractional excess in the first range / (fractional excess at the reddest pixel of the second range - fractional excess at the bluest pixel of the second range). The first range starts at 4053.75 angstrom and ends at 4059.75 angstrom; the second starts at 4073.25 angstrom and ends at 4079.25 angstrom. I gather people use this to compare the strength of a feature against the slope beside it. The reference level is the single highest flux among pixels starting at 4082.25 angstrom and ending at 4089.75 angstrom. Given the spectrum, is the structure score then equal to 1.7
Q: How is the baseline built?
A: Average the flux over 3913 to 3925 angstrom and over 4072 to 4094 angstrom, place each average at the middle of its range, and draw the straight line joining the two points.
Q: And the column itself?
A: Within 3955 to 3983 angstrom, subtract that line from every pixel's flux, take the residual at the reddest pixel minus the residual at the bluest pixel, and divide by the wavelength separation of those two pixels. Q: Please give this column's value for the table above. -0.012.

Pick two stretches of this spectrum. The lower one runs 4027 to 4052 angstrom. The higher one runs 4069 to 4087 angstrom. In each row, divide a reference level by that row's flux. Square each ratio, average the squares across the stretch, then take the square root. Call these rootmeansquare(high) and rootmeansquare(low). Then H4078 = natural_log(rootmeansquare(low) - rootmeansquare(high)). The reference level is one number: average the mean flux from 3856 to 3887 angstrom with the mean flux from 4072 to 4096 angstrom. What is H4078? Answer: -3.00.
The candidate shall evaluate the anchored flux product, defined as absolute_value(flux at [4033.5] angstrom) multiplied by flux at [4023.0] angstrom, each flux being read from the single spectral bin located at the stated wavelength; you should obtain 25.9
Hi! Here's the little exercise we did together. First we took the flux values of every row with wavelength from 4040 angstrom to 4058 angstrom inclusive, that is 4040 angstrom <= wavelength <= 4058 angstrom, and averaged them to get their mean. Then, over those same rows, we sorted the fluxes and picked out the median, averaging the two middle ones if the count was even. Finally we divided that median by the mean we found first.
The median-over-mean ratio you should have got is 0.99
